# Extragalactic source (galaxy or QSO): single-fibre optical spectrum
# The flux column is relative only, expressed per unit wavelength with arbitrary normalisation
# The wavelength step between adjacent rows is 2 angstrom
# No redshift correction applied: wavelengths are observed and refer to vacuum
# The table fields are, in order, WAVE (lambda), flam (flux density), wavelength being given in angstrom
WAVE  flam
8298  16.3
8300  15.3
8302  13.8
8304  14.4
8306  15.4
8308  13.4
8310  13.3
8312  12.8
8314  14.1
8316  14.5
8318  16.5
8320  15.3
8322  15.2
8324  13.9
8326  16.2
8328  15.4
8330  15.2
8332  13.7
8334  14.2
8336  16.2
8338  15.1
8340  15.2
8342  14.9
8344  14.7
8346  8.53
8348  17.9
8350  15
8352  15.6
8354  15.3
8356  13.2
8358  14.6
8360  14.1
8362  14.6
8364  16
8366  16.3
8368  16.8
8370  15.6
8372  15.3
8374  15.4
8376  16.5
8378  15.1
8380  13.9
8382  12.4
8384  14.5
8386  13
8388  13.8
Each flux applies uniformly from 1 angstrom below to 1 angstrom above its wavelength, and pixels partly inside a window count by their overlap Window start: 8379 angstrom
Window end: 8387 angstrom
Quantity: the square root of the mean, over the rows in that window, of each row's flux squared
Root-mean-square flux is 13.5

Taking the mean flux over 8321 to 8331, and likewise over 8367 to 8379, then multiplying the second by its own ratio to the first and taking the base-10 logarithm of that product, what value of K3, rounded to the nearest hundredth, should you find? 1.22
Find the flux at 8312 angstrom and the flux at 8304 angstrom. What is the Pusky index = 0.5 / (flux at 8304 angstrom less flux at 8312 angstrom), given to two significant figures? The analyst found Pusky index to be 0.31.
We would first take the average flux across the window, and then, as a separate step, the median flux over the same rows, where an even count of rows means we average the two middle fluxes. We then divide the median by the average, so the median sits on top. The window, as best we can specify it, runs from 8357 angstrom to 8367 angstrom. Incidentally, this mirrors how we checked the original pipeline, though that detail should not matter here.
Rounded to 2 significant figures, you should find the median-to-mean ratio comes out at 0.97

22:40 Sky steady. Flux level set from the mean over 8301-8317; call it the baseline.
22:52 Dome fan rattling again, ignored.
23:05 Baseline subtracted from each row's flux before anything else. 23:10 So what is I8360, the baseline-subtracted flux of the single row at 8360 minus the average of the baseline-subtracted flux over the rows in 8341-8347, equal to 1.4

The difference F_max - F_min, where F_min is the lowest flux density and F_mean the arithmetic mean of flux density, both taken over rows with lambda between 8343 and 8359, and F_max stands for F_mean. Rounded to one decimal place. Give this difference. 5.8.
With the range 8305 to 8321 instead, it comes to 1.6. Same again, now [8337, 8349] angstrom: 5.9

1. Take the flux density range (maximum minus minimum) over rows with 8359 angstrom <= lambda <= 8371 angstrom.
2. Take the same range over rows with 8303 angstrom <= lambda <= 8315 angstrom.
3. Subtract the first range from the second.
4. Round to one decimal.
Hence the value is -0.1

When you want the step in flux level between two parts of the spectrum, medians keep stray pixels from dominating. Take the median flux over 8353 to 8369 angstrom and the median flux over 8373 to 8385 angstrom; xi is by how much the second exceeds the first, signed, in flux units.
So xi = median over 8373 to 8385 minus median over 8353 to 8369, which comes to -0.15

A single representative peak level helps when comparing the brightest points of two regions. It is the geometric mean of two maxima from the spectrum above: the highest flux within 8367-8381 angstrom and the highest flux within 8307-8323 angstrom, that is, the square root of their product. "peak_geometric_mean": 16.6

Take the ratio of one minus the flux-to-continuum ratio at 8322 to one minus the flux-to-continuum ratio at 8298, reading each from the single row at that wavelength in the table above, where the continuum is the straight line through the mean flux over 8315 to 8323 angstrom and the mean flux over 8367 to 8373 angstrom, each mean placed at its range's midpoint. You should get -0.2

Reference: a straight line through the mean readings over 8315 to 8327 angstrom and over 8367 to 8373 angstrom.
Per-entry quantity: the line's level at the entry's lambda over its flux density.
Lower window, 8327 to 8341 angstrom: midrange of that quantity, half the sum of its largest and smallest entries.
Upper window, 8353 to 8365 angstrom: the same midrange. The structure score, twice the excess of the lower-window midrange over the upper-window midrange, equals -0.1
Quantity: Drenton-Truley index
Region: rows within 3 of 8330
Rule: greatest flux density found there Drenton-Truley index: 15.4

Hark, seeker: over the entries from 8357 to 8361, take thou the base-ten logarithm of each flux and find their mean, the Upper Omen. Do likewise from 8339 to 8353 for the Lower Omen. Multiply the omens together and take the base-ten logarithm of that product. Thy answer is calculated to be 0.125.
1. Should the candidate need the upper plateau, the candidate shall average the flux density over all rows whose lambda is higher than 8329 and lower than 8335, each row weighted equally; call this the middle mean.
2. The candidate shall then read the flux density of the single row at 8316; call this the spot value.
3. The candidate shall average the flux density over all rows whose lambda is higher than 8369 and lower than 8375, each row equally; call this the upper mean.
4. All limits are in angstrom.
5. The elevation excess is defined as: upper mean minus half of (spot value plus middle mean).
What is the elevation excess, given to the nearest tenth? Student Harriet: 1.0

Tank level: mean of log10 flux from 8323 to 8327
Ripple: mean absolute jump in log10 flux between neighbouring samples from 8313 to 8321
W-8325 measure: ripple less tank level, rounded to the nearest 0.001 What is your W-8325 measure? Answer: -1.143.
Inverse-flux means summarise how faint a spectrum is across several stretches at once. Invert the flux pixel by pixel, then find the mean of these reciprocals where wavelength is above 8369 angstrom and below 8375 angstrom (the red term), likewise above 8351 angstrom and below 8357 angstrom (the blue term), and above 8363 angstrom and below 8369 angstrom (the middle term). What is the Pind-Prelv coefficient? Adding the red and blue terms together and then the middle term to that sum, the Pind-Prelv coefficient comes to 0.194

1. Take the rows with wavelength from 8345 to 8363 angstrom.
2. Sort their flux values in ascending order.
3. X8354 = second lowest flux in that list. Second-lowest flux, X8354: 13.2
